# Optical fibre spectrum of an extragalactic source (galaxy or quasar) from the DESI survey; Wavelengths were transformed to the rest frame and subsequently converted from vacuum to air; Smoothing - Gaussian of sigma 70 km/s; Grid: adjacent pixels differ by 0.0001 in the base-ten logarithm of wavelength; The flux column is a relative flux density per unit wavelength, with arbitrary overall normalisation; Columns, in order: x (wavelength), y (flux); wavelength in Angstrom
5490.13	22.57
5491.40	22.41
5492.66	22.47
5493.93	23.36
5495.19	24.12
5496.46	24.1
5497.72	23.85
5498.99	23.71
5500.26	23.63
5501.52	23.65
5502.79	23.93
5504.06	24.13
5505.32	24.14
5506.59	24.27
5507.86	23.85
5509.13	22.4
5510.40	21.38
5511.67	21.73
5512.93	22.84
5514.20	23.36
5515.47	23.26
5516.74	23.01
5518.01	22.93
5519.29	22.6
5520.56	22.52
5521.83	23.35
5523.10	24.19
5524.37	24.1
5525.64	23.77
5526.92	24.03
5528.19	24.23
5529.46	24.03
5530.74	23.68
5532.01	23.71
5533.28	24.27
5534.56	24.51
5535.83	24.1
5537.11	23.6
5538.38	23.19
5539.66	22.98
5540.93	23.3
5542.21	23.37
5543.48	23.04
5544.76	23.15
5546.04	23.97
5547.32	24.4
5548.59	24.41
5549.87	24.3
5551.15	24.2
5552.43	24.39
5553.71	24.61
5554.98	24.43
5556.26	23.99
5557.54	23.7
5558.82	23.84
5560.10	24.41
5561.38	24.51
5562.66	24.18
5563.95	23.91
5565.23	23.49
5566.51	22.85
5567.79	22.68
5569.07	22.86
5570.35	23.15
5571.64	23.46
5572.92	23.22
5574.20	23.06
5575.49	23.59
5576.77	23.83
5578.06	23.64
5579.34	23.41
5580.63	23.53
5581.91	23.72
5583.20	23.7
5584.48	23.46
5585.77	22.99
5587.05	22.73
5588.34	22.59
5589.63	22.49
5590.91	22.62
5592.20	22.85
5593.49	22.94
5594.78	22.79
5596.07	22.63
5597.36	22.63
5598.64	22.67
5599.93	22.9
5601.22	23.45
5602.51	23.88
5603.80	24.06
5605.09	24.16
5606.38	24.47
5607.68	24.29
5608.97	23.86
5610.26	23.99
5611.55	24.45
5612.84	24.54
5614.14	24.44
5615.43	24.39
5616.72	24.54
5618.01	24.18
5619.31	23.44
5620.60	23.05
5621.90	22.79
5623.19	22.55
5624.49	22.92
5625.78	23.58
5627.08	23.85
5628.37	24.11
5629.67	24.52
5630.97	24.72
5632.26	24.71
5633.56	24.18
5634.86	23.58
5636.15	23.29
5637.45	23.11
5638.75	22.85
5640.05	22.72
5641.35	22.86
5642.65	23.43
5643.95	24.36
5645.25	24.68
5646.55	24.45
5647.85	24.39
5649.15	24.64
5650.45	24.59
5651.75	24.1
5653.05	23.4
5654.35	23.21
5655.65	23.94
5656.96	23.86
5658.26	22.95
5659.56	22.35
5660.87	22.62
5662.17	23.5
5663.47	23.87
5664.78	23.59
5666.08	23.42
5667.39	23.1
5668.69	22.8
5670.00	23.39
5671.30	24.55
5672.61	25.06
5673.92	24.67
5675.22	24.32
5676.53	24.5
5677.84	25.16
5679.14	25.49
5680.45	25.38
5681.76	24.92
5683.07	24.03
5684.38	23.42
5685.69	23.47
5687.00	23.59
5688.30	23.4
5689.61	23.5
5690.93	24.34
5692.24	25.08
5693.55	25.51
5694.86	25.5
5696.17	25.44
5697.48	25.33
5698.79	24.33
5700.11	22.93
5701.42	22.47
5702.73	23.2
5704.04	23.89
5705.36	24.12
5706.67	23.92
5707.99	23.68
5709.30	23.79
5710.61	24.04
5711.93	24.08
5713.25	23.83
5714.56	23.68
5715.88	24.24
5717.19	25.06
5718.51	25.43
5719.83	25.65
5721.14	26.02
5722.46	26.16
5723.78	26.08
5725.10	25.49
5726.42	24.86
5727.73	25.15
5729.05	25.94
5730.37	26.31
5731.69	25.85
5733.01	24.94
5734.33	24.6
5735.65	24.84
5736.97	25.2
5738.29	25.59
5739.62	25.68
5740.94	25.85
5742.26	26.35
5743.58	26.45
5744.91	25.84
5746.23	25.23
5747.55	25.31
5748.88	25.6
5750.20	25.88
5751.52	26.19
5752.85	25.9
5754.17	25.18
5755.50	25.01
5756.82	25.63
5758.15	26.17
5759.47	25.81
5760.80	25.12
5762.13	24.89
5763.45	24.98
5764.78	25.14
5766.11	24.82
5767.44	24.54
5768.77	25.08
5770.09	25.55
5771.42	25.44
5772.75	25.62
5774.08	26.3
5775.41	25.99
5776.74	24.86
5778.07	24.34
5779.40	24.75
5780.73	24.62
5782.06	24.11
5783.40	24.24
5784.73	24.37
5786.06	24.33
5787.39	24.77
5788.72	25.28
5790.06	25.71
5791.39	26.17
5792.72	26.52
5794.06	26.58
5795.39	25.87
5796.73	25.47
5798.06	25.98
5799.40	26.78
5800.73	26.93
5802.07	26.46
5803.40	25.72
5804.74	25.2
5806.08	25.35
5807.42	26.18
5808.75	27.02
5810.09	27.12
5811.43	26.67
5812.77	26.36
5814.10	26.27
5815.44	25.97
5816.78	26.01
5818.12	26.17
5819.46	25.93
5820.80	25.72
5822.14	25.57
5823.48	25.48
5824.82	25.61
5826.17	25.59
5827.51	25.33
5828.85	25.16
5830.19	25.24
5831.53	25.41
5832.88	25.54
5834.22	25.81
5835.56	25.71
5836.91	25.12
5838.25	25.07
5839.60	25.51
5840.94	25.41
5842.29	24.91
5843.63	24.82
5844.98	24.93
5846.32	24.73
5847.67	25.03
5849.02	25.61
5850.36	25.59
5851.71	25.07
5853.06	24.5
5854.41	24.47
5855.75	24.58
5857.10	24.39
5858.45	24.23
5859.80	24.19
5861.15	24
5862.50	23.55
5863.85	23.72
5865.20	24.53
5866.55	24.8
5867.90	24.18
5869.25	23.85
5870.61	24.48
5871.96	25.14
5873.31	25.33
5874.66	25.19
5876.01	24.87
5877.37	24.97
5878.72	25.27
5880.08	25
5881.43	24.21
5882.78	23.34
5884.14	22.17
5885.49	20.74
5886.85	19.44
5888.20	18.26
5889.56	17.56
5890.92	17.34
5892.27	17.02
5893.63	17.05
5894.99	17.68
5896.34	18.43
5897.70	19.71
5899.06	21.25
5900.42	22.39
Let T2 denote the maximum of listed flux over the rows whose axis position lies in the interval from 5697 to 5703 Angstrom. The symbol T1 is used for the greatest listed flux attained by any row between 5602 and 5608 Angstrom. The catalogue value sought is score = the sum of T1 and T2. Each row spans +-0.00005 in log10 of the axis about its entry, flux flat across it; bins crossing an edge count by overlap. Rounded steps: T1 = 24.47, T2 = 25.33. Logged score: 49.8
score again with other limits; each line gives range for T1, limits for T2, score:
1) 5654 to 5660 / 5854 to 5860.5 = 48.5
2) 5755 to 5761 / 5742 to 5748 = 52.6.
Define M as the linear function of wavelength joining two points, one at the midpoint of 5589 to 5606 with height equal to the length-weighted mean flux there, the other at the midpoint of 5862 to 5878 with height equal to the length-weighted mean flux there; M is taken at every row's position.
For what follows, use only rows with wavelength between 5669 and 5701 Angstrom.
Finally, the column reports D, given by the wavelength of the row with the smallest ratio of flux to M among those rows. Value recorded 5700.11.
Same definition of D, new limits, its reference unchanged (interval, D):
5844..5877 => 5862.50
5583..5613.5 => 5589.63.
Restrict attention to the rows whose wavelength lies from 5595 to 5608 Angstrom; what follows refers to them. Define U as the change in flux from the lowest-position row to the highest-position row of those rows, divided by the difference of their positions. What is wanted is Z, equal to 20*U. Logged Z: 3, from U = 0.14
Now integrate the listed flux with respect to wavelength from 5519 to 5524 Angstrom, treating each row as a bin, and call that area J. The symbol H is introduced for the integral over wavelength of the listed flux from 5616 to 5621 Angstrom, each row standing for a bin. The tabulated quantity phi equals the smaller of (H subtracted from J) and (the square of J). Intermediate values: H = 119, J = 116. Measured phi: -3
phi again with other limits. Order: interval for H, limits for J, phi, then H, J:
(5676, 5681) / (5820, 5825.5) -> 15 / 126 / 141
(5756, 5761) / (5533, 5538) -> -8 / 129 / 120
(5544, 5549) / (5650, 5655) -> -1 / 120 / 119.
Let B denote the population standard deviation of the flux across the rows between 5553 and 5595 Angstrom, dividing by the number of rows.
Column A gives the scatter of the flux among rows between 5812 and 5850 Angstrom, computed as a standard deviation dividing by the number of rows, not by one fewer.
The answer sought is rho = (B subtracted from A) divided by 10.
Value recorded -0.016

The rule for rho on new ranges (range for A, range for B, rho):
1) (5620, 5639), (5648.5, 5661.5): -0.005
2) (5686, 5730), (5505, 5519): 0.012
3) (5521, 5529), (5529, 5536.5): 0.001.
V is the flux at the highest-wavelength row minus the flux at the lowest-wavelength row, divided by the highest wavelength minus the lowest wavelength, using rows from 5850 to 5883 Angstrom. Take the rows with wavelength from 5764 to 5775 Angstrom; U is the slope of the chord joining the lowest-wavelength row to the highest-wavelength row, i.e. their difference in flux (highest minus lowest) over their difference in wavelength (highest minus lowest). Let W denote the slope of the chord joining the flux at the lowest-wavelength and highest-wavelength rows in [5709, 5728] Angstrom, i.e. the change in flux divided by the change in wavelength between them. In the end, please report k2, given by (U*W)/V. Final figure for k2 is -0.13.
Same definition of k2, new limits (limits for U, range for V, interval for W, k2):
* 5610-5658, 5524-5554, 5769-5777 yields 0.02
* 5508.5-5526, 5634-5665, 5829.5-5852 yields -1.96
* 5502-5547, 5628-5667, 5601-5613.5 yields 0.00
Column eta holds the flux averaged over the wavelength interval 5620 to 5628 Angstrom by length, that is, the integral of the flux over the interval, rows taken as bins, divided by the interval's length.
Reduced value 23.2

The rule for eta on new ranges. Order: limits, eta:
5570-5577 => 23.4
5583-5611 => 23.3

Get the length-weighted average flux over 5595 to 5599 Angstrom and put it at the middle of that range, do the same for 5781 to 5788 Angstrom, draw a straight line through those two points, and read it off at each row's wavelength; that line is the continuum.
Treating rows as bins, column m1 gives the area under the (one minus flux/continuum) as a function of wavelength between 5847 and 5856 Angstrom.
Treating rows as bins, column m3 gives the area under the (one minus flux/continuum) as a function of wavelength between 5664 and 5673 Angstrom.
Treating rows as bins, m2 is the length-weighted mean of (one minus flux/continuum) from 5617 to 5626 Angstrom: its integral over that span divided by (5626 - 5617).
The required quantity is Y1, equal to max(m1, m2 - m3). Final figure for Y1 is 0.1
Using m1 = 0.0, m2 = -0.015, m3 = -0.13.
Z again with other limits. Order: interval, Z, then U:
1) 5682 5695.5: 2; 0.12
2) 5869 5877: 3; 0.15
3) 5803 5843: 0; -0.02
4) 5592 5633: 1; 0.05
